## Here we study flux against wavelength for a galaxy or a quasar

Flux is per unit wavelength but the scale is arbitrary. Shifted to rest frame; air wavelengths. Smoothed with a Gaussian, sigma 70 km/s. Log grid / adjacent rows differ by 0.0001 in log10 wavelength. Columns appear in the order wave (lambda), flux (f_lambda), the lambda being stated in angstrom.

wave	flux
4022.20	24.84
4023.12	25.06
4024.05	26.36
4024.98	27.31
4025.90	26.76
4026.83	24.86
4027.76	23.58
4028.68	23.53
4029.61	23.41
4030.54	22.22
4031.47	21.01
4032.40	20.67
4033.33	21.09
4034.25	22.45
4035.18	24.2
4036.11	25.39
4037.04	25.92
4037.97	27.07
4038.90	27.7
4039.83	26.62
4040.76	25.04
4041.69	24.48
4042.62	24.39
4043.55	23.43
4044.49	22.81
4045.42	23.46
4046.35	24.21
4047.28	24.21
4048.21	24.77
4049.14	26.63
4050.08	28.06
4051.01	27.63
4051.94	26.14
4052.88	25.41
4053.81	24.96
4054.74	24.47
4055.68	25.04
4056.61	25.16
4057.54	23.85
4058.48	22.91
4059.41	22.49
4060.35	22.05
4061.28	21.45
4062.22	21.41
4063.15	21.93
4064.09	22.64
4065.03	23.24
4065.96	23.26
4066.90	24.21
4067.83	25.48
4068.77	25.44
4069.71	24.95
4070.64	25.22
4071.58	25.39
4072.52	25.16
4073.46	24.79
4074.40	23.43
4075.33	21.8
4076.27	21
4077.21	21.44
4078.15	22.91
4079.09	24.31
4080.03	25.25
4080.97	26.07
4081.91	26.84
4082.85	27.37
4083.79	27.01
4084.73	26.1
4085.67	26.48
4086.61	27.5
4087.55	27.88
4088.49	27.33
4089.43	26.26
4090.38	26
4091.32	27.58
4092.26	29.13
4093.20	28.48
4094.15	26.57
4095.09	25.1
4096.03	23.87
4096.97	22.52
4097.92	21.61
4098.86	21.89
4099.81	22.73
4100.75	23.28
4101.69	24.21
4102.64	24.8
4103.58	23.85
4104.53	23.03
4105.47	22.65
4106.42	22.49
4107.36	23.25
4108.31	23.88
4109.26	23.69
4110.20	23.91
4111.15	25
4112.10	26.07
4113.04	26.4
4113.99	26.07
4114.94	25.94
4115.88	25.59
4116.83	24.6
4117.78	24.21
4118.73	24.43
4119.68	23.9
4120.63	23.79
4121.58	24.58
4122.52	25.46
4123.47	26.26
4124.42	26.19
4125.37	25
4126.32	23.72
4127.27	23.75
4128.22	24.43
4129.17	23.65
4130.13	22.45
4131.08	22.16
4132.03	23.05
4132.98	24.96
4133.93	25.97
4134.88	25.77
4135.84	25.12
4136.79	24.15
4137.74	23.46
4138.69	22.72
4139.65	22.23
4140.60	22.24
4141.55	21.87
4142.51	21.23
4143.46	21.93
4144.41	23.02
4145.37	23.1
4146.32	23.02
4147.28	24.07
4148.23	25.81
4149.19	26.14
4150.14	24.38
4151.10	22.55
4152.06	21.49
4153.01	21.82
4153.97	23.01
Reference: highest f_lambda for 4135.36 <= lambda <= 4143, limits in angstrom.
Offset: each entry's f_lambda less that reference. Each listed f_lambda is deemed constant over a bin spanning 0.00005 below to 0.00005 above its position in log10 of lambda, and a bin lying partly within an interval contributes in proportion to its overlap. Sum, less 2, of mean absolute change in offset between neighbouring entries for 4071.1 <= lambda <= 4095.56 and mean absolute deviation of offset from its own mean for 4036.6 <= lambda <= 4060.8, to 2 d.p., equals 0.22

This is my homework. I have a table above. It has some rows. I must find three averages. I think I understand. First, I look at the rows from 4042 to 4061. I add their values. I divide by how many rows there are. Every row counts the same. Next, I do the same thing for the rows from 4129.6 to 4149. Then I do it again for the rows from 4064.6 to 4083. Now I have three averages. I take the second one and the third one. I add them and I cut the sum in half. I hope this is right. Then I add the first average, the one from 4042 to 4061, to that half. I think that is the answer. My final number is 48.5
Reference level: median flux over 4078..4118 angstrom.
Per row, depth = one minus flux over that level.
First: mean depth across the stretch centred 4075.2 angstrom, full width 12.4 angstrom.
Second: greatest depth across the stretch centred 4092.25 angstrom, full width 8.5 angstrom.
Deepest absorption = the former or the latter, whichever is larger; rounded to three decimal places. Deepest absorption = 0.049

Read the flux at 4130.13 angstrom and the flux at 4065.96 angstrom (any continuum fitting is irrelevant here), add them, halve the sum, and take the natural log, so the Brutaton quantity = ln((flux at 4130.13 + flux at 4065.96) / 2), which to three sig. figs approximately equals 3.13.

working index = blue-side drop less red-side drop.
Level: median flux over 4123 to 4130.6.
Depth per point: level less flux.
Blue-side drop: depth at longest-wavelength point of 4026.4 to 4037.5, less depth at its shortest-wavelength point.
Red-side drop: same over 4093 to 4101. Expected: -6.3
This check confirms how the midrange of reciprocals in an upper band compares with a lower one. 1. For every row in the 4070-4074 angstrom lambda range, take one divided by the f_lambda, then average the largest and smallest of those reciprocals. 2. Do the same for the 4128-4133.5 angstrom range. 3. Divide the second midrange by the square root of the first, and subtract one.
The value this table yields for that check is -0.787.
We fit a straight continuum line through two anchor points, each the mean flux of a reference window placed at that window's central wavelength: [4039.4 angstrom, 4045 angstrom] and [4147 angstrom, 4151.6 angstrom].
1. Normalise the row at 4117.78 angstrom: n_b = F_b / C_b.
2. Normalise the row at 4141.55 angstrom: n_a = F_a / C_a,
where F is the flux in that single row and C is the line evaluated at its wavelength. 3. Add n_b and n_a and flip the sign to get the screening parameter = -1.88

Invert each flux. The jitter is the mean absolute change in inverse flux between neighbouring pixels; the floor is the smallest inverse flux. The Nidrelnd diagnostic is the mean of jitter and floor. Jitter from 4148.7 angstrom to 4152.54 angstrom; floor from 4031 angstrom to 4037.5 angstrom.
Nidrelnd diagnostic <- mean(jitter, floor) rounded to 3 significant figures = 0.0207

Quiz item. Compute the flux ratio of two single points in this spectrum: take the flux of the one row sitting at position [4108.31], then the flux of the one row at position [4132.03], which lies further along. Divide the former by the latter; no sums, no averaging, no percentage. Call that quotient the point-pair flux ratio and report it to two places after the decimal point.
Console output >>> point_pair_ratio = 1.04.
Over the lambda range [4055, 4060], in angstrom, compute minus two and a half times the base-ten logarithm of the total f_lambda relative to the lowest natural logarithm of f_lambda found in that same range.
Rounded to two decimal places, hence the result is -3.96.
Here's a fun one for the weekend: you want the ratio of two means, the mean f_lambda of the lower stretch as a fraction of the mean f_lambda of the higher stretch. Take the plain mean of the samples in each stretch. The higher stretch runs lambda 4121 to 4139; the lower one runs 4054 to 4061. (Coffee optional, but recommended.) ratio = 0.97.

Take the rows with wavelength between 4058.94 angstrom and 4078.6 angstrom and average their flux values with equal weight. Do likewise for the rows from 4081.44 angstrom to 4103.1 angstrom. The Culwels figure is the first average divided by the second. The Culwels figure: 0.908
